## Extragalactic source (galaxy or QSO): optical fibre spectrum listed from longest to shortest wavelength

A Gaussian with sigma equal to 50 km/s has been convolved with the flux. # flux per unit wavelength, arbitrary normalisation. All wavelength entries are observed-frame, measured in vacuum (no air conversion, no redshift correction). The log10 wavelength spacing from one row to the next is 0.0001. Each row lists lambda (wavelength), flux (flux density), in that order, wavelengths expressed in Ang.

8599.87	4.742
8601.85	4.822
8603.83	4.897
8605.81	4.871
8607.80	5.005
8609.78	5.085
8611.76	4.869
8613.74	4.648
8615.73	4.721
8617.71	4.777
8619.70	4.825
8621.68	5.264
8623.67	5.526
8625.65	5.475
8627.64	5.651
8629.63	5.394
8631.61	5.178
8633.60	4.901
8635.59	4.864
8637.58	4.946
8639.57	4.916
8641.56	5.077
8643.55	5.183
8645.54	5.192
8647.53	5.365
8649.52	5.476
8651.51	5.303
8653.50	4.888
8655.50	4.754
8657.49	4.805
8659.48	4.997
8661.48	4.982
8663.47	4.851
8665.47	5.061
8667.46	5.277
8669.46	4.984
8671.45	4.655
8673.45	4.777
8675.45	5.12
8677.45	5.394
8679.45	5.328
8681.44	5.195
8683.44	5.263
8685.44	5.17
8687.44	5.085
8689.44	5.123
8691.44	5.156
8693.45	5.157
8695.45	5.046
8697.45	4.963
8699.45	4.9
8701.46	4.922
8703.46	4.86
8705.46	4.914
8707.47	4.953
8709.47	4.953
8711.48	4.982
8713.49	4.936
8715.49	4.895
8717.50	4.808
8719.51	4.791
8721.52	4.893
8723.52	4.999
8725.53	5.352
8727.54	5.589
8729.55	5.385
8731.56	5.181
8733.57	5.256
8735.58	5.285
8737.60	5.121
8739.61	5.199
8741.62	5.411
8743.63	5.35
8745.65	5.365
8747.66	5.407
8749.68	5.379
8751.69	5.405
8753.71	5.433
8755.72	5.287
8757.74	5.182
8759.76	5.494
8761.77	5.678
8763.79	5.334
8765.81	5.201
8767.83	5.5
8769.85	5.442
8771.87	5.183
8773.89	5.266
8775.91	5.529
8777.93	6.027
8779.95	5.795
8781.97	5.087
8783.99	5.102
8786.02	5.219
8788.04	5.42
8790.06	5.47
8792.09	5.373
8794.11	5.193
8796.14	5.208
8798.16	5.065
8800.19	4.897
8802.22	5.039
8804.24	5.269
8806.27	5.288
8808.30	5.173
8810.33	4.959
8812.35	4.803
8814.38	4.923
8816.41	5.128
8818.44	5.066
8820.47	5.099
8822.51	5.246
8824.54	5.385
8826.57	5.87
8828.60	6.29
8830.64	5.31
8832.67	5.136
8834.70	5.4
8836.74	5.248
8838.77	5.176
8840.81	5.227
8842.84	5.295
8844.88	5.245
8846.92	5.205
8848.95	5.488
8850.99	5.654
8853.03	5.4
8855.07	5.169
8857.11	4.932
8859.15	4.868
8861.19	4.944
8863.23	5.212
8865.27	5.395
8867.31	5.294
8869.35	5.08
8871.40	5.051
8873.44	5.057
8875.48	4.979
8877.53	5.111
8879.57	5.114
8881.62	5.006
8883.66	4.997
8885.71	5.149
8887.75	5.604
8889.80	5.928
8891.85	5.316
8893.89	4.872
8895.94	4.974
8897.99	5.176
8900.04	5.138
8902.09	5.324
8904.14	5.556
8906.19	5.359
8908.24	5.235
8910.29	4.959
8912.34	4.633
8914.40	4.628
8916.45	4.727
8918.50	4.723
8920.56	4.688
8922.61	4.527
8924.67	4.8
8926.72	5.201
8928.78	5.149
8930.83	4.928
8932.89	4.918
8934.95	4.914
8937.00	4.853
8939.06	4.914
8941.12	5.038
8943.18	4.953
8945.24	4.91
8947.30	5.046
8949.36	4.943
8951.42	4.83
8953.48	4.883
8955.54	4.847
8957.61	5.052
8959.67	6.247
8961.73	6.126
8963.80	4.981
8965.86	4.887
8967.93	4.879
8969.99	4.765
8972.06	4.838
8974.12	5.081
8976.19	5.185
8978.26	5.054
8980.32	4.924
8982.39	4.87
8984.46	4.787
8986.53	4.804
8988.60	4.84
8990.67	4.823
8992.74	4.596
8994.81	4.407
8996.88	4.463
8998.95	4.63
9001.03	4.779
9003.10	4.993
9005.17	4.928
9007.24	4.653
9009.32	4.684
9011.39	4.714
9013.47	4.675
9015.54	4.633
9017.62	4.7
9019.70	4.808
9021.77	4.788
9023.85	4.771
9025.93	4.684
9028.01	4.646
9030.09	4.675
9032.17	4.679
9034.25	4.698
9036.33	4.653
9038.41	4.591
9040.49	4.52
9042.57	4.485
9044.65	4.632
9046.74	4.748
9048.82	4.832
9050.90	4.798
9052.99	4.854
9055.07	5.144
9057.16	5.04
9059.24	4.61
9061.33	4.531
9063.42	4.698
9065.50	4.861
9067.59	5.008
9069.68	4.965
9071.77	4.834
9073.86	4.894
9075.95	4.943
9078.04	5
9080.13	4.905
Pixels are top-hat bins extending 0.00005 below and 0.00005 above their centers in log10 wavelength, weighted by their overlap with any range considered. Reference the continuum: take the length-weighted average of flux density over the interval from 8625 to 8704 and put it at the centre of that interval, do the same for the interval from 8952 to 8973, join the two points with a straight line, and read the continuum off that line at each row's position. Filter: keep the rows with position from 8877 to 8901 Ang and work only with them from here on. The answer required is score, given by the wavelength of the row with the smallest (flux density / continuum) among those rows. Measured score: 8893.89 Ang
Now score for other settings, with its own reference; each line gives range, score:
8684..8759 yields 8719.51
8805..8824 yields 8812.35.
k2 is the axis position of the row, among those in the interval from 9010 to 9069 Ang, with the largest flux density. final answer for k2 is 9055.07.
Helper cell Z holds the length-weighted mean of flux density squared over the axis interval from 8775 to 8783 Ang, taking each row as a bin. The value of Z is 31.6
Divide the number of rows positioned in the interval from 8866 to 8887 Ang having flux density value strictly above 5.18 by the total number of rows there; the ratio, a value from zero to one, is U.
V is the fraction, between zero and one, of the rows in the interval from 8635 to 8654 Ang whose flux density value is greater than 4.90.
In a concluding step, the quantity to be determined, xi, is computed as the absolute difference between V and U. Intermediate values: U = 0.1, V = 0.8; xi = 0.7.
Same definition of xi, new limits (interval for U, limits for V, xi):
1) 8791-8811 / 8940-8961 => 0.2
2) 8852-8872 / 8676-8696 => 0.6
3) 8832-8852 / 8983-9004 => 0.7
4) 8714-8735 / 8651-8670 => 0.1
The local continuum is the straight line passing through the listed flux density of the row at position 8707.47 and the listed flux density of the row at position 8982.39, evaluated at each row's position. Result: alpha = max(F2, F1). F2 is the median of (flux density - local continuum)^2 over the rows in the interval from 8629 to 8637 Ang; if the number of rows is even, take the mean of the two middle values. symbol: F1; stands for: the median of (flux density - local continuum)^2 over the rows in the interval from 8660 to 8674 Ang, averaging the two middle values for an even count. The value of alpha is 0.03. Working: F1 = 0.01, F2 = 0.03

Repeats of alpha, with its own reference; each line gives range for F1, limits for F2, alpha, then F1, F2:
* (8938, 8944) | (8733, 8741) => 0.08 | 0.01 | 0.08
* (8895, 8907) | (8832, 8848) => 0.13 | 0.13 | 0.10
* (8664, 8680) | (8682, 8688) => 0.07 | 0.07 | 0.04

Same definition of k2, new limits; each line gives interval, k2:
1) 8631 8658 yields 8649.52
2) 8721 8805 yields 8777.93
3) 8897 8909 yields 8904.14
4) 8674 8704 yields 8677.45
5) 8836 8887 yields 8850.99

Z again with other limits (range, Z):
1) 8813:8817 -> 25.0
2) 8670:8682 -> 25.8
